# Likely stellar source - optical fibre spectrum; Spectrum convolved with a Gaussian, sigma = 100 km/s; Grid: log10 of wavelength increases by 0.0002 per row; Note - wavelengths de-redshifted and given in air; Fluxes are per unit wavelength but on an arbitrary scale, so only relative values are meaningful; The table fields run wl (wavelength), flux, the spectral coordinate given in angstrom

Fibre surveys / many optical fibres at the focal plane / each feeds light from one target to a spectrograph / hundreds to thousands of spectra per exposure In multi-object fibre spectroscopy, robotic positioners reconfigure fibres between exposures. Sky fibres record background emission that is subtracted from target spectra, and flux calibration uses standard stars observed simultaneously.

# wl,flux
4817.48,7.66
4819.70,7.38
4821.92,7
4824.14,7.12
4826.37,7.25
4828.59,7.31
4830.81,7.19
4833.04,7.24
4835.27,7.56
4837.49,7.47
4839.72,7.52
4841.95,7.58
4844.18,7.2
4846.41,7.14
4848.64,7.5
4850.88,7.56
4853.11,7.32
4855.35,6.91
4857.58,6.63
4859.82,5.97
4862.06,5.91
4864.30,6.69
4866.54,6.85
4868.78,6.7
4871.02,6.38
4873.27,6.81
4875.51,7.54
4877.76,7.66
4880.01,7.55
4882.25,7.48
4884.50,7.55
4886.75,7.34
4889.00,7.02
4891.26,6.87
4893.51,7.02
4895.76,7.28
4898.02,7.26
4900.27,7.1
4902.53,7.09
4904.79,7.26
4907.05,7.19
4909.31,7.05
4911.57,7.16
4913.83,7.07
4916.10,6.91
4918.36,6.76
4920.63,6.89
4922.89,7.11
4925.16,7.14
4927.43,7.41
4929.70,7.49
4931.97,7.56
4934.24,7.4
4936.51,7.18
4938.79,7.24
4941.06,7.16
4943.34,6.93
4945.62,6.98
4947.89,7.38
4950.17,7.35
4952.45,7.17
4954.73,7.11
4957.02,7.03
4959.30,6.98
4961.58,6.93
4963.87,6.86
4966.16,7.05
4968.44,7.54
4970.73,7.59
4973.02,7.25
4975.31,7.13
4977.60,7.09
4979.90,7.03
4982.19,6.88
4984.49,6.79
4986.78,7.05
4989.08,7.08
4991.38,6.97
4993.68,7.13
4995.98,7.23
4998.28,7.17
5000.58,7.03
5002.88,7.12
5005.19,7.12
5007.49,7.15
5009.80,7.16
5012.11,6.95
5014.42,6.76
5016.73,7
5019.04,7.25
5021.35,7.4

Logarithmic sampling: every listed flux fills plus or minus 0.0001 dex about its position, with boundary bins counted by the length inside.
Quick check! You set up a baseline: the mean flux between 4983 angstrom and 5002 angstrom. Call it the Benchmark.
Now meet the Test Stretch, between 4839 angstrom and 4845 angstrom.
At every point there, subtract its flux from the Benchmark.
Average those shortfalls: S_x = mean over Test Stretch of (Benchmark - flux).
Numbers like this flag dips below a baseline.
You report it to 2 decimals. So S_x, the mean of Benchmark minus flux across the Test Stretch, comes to -0.38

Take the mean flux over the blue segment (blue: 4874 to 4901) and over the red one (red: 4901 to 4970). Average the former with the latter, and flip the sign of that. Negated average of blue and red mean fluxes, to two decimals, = -7.23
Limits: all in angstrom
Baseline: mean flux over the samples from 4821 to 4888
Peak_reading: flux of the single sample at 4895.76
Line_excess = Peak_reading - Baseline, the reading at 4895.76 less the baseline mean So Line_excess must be 0.15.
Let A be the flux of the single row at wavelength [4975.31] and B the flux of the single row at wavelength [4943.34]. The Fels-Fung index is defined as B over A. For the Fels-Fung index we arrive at 0.97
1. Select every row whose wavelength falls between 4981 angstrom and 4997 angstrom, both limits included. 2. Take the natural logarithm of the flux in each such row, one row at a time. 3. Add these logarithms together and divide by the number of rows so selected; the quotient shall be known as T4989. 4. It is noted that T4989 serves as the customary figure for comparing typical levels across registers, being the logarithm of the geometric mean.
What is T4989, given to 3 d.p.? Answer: 1.948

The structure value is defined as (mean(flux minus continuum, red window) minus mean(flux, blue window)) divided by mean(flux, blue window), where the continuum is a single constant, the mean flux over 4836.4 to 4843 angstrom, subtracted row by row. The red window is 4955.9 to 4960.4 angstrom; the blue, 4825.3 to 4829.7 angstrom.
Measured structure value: -1.07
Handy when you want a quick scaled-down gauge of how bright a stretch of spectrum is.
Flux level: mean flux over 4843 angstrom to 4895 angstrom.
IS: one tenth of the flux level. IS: 0.703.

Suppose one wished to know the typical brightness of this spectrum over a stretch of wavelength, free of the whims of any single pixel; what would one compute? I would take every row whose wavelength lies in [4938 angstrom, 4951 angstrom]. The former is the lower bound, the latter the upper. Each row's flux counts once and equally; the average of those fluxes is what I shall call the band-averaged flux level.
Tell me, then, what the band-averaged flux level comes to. 7.17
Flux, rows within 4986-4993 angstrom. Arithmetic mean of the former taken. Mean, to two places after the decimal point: 7.03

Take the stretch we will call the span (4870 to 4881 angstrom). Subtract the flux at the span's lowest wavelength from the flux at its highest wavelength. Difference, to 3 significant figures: 1.17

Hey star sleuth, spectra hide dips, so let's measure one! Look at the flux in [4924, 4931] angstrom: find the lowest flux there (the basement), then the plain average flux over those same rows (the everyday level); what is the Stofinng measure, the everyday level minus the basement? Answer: 0.21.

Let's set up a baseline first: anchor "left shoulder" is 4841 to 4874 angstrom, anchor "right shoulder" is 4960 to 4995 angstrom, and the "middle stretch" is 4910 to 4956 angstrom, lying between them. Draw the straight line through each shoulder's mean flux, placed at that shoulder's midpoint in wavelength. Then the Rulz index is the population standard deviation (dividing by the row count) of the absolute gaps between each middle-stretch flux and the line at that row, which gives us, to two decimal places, 0.15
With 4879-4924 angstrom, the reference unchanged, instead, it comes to 0.18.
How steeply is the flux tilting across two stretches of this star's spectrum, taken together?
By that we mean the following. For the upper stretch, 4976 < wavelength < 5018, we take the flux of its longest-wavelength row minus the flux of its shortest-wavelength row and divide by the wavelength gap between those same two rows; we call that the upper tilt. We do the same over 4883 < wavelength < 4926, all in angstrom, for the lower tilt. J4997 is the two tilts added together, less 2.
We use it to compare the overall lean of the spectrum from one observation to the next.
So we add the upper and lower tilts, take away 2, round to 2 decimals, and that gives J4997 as -2.01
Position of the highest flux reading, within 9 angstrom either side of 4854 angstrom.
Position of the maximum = 4850.88 angstrom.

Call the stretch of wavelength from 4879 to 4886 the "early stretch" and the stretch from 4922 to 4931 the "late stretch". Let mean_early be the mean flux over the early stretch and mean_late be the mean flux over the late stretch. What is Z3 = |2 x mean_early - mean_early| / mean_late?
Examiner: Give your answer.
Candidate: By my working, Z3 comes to 1.03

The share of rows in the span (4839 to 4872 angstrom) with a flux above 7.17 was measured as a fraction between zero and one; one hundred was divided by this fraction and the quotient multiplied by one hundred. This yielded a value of 25000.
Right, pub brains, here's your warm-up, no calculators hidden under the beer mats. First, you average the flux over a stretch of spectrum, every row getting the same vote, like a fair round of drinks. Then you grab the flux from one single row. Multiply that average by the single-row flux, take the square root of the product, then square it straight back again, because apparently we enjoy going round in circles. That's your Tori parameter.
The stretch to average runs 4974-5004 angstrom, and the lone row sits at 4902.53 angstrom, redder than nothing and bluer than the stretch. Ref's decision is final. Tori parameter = 50.0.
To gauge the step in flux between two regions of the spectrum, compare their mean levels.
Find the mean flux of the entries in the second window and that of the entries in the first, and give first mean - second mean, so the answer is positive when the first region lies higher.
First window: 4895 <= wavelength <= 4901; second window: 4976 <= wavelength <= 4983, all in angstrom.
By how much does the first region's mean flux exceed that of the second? 0.21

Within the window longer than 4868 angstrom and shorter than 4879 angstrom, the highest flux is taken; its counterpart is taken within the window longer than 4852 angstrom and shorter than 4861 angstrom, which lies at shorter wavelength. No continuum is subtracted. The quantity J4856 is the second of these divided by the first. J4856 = 0.96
